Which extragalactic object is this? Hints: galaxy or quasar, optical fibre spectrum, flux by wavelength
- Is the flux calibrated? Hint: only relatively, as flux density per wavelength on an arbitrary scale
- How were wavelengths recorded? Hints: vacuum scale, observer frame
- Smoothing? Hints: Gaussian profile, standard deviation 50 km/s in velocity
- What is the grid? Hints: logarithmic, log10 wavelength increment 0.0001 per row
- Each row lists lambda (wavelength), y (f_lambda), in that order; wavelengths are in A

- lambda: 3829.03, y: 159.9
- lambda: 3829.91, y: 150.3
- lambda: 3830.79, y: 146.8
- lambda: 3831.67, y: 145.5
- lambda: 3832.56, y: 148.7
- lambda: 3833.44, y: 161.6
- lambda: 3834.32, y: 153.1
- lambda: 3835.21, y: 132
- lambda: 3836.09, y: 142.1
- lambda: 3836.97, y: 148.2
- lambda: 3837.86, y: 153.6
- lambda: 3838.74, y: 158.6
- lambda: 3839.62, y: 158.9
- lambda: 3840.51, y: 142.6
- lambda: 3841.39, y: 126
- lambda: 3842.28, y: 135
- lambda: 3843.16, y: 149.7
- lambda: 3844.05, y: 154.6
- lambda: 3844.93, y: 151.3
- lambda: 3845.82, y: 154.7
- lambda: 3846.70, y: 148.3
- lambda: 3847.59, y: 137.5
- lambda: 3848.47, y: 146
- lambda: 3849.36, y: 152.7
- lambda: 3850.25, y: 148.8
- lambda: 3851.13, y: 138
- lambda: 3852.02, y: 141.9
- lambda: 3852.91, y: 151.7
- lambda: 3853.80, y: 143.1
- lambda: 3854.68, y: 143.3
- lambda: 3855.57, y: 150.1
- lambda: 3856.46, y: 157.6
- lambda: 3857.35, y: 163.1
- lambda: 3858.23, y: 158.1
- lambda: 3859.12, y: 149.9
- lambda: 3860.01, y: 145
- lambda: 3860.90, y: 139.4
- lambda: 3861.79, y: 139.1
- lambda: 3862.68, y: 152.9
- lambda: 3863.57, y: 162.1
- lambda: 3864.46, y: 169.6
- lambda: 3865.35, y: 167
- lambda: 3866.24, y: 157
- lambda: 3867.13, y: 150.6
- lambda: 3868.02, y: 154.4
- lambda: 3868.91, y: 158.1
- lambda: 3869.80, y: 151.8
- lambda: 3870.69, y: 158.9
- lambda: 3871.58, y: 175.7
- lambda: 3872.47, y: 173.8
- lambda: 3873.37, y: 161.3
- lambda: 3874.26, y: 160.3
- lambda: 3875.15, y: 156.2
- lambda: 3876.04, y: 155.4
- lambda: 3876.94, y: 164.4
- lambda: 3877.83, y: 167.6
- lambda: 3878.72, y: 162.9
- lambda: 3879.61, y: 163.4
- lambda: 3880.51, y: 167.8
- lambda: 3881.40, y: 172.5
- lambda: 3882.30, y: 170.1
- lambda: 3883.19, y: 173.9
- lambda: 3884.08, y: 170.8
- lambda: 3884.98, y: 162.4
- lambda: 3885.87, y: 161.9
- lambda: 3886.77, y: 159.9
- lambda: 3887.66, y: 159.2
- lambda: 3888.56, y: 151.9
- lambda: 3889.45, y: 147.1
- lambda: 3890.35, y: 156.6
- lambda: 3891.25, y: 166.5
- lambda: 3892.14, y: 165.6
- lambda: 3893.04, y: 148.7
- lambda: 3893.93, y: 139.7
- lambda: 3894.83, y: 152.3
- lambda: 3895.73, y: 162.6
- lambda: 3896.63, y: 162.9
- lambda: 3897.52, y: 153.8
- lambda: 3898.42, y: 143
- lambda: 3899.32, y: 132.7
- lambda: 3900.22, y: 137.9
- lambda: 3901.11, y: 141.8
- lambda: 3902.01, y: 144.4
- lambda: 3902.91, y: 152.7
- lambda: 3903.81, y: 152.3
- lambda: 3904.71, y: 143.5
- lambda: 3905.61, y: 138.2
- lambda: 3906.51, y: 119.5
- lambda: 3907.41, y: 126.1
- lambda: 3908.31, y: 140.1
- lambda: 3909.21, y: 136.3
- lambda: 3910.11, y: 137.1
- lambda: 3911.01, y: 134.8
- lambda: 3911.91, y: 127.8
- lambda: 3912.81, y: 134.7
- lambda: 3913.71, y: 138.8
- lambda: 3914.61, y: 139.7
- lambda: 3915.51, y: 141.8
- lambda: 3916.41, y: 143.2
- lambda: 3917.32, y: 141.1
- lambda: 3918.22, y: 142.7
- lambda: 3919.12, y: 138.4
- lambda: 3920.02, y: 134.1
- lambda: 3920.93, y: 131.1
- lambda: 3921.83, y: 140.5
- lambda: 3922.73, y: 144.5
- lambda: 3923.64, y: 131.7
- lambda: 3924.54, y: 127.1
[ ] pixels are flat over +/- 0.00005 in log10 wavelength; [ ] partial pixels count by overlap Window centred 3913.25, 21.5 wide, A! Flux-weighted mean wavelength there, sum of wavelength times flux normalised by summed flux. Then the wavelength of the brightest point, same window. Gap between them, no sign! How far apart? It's 10.3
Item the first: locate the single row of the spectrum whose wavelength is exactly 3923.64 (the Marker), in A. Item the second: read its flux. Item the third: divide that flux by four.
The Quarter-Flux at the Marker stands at 32.9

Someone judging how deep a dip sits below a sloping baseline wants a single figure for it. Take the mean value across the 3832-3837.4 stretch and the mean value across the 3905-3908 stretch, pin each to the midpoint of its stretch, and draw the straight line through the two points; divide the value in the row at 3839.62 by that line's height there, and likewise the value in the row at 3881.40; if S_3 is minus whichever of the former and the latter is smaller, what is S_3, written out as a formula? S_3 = -1.09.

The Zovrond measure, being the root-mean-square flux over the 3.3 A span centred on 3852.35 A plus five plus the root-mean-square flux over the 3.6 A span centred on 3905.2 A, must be 288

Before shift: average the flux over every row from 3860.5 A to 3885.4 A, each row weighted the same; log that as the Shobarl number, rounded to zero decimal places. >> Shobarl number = 161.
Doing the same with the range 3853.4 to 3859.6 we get 152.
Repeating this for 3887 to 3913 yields 145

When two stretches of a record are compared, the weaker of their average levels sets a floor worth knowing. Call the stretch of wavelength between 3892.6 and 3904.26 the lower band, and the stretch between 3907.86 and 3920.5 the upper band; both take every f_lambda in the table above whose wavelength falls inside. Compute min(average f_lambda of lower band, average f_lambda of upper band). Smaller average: 137.9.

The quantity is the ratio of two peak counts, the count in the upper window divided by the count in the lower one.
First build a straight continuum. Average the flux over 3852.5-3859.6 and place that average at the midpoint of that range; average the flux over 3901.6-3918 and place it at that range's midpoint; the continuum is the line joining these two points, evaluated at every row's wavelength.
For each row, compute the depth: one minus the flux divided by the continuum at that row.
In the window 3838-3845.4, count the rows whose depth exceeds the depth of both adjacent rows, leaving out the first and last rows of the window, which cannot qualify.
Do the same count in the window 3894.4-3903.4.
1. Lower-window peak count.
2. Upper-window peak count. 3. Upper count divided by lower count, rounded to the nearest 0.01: 1.00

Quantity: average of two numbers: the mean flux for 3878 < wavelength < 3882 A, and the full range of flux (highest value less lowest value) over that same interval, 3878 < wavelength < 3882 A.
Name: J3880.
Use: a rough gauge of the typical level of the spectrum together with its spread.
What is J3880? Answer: 88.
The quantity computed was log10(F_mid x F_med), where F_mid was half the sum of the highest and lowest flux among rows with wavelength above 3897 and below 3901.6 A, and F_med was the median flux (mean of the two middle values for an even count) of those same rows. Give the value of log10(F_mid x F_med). 4.308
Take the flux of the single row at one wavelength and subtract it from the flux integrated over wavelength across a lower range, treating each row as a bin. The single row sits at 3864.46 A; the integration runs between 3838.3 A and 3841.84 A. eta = 349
